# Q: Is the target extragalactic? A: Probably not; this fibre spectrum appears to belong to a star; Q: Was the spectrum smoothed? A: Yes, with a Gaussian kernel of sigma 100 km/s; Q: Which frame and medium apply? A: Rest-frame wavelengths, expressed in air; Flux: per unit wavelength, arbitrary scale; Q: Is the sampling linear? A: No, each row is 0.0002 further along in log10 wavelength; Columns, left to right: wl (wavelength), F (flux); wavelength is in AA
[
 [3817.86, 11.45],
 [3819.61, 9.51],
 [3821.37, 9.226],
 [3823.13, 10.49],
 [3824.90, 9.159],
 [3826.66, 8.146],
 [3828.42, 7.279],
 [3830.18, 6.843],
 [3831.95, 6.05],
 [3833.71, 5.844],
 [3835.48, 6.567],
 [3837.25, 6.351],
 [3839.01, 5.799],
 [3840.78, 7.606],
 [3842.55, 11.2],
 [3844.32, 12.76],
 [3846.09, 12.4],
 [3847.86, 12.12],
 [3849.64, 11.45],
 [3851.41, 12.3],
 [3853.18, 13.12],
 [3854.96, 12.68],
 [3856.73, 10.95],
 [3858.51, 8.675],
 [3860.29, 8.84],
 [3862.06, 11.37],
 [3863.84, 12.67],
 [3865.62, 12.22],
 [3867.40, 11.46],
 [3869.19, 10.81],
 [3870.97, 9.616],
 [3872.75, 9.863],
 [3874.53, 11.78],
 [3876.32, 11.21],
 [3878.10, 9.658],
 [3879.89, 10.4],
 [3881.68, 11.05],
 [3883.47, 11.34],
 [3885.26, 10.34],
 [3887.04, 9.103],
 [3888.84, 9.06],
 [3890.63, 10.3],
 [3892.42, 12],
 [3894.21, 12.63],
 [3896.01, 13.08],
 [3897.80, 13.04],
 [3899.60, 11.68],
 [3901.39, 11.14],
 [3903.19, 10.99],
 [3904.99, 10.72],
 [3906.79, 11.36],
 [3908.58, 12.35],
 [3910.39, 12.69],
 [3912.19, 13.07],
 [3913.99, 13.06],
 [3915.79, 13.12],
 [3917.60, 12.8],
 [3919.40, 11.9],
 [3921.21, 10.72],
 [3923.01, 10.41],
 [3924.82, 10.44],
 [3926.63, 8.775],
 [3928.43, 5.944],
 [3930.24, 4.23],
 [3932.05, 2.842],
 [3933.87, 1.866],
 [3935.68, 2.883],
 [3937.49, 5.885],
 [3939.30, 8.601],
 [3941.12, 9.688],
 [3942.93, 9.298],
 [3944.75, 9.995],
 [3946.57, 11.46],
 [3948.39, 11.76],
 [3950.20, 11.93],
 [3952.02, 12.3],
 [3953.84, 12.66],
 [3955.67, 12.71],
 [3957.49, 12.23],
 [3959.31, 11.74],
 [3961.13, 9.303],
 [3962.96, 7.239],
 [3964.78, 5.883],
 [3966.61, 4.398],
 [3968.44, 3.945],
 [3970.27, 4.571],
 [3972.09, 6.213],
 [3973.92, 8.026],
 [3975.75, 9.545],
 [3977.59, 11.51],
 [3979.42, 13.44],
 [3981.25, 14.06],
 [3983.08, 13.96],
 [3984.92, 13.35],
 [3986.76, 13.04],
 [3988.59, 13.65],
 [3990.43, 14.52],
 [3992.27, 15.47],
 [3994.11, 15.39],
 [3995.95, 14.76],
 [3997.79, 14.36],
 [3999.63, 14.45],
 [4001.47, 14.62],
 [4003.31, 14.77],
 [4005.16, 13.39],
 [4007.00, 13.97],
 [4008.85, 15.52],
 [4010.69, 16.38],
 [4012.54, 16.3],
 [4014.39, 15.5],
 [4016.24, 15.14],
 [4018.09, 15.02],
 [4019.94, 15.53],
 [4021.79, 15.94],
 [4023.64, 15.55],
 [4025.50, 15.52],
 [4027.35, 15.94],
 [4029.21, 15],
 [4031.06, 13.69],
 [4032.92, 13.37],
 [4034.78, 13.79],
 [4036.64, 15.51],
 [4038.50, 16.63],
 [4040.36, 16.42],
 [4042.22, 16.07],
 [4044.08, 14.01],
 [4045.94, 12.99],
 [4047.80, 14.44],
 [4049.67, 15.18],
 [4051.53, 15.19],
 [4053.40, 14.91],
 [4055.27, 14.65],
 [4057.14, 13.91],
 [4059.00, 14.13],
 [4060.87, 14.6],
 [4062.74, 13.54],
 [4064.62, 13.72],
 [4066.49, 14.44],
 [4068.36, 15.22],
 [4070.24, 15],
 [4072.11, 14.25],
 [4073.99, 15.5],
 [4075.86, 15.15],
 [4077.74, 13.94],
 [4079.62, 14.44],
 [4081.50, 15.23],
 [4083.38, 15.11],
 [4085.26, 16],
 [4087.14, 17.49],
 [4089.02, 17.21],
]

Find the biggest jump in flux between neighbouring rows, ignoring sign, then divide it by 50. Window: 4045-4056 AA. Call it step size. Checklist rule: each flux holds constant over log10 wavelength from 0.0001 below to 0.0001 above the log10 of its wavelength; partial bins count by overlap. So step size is 0.029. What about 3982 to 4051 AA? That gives 0.041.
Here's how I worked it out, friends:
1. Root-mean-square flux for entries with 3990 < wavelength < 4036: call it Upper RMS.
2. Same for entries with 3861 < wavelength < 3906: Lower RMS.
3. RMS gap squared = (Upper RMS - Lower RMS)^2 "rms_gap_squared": 15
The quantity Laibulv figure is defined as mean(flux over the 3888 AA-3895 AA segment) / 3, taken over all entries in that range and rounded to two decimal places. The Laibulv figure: 3.67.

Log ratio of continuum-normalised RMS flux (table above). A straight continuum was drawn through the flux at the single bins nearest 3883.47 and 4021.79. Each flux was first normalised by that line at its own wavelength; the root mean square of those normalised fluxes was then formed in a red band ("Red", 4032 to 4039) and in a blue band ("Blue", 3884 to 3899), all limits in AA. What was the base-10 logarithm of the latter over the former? 0.030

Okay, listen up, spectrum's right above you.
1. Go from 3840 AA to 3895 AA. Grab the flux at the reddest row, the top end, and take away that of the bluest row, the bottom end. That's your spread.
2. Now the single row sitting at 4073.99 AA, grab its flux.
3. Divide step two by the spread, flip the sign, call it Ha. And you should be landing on -3.1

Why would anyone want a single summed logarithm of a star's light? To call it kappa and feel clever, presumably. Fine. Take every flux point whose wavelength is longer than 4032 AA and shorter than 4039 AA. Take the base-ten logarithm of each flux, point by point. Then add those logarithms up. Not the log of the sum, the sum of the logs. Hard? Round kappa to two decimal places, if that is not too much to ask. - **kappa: 4.68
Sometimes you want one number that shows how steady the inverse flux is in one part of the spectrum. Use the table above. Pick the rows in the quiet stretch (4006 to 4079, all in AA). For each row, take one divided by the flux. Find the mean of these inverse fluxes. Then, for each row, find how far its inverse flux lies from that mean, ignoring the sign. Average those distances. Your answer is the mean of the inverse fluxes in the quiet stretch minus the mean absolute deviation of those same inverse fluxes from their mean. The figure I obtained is 0.064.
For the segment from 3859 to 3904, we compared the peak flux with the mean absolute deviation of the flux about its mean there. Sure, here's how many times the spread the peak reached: 13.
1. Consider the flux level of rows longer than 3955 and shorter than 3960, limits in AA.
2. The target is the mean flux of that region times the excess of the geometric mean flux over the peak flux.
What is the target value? -6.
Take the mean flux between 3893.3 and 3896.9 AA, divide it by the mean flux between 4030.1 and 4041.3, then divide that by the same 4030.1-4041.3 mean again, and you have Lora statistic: 0.06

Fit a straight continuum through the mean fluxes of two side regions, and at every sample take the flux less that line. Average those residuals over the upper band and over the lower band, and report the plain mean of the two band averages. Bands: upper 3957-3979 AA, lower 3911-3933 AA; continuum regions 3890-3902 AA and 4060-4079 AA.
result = -3.9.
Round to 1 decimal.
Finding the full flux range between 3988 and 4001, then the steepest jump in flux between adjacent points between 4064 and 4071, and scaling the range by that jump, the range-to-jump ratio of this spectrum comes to 2.3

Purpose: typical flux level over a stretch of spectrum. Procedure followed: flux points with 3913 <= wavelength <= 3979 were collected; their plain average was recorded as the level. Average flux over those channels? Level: 8.9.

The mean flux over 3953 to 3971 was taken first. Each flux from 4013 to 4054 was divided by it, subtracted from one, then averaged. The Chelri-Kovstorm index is -0.78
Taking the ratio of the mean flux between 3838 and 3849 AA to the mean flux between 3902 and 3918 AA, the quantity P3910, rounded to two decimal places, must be 0.84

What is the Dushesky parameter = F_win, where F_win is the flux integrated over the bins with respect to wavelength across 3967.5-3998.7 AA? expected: 367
